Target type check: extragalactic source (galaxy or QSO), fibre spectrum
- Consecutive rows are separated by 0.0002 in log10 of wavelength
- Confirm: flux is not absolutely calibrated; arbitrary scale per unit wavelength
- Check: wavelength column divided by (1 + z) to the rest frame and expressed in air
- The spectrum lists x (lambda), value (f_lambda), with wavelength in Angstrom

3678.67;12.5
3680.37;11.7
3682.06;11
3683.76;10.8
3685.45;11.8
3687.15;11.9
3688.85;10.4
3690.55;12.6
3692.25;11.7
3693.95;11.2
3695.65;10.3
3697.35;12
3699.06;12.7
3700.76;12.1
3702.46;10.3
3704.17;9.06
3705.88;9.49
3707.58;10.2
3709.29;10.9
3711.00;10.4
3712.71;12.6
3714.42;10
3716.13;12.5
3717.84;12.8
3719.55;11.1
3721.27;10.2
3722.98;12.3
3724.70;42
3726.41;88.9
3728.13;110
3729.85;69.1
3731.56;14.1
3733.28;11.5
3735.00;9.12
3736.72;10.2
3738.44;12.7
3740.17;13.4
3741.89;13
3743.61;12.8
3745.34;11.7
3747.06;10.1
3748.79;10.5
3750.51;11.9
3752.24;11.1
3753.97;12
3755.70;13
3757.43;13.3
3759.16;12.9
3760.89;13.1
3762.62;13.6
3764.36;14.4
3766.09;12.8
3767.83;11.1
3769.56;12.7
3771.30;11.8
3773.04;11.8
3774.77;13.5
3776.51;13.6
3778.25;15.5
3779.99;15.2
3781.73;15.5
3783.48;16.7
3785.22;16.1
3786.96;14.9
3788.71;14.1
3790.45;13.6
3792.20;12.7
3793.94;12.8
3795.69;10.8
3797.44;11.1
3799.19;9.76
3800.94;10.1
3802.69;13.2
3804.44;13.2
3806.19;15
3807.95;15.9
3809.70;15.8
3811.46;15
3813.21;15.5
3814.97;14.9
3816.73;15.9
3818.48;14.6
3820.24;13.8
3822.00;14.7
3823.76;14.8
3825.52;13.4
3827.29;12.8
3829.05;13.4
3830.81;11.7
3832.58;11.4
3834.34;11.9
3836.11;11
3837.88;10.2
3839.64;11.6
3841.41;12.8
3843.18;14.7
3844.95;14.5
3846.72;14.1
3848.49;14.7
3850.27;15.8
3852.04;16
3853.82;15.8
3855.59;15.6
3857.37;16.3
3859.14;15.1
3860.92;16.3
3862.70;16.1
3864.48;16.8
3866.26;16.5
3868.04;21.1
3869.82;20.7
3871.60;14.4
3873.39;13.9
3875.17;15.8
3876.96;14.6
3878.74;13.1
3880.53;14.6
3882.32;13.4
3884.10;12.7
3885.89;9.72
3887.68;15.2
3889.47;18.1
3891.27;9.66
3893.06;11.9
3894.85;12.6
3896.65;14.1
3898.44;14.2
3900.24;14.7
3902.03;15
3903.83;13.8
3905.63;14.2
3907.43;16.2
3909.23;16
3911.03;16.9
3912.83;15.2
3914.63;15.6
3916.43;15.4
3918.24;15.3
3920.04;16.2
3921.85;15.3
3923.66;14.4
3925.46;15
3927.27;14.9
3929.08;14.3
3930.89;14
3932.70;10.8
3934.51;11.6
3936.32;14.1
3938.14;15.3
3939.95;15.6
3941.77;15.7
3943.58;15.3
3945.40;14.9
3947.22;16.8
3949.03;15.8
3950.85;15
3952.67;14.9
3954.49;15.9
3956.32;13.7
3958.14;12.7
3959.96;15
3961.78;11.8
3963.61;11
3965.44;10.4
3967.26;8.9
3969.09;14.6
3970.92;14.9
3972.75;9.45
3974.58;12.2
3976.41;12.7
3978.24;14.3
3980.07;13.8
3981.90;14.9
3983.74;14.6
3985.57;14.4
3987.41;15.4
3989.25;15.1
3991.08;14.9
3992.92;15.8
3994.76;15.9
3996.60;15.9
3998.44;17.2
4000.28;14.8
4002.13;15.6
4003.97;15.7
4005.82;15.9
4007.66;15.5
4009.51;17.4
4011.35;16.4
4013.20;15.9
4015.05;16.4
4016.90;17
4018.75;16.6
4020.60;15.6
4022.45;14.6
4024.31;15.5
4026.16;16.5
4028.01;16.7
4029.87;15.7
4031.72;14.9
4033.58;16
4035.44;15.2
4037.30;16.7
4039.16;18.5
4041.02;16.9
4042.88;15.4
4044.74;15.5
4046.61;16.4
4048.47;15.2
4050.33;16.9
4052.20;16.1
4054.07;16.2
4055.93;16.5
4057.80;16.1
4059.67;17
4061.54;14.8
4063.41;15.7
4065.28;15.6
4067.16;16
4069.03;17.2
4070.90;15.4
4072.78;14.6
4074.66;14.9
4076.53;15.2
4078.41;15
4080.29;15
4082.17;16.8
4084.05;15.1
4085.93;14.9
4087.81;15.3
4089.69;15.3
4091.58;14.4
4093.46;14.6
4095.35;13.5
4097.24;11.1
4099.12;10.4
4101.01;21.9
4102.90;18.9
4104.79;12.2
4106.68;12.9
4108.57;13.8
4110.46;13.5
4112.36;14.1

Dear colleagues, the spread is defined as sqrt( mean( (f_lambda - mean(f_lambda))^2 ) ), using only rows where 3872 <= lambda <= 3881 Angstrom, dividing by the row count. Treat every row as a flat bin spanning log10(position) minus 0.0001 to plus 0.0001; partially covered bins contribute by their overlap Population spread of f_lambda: 0.9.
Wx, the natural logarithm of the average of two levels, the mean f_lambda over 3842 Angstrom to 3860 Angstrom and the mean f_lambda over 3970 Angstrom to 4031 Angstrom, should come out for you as 2.72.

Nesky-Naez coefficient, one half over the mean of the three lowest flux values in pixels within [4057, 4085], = 0.0339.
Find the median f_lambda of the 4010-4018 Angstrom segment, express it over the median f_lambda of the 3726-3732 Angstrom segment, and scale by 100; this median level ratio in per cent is 21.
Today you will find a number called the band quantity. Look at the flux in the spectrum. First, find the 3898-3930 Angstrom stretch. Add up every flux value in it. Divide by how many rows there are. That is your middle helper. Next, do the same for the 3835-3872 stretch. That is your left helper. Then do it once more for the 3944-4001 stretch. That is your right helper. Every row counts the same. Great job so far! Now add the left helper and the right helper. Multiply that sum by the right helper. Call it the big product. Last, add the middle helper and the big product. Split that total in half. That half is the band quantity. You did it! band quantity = 215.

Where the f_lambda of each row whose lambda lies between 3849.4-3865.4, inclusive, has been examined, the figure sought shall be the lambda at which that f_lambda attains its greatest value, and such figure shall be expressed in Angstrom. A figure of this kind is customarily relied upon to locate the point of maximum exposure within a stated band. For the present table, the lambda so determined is 3864.48 Angstrom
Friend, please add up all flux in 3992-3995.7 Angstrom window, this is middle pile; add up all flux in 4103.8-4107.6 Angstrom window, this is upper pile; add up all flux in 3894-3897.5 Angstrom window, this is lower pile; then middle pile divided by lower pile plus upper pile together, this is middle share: 0.61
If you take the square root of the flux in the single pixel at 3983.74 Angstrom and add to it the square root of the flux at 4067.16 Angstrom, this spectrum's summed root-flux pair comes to 7.82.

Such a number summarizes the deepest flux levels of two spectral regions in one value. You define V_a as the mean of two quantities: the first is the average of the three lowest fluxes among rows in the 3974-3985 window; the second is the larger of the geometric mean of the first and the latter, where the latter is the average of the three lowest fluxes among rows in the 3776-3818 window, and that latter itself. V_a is 12.2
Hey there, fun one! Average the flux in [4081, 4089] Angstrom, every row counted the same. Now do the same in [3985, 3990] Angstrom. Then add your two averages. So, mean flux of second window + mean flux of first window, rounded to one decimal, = 30.5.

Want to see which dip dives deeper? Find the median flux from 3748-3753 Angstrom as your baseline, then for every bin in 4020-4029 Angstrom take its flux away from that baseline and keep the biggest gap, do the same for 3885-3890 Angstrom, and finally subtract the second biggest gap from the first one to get -4.9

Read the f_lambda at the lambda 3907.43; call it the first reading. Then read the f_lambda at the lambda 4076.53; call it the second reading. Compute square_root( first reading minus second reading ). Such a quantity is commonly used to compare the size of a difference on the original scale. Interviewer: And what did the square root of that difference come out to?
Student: 1.0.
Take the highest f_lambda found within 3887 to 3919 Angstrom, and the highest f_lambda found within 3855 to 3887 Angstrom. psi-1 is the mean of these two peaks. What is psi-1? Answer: 19.6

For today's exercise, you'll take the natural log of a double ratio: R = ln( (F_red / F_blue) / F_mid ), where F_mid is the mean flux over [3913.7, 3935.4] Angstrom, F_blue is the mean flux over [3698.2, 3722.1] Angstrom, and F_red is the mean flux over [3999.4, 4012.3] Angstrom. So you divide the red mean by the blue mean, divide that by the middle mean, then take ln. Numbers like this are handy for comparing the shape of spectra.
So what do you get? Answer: -2.30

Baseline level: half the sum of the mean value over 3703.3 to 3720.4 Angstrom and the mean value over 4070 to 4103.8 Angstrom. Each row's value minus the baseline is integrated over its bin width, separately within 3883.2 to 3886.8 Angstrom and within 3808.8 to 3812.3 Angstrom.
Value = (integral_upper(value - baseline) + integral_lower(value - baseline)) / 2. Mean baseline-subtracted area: 1.0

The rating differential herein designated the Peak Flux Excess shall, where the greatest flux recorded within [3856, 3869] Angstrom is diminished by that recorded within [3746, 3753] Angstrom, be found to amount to 9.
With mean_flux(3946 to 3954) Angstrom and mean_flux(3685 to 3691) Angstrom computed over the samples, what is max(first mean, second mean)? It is 15.6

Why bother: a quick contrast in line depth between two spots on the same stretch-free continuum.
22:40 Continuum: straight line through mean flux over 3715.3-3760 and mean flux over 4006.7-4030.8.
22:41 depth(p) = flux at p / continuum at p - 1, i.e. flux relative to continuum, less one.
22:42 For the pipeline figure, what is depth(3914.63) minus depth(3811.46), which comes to 0.12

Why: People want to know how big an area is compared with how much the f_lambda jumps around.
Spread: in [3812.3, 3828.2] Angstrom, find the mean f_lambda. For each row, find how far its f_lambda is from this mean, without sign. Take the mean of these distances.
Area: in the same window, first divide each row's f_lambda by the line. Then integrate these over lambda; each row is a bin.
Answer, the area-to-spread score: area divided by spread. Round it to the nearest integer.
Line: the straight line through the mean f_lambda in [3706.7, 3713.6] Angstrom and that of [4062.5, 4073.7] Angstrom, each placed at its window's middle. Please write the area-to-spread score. 24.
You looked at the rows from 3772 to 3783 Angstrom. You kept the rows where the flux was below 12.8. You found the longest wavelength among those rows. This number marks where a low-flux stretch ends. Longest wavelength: 3773.04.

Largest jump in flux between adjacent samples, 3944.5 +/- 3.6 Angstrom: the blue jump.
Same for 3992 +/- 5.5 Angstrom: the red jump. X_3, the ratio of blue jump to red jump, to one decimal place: 2.1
